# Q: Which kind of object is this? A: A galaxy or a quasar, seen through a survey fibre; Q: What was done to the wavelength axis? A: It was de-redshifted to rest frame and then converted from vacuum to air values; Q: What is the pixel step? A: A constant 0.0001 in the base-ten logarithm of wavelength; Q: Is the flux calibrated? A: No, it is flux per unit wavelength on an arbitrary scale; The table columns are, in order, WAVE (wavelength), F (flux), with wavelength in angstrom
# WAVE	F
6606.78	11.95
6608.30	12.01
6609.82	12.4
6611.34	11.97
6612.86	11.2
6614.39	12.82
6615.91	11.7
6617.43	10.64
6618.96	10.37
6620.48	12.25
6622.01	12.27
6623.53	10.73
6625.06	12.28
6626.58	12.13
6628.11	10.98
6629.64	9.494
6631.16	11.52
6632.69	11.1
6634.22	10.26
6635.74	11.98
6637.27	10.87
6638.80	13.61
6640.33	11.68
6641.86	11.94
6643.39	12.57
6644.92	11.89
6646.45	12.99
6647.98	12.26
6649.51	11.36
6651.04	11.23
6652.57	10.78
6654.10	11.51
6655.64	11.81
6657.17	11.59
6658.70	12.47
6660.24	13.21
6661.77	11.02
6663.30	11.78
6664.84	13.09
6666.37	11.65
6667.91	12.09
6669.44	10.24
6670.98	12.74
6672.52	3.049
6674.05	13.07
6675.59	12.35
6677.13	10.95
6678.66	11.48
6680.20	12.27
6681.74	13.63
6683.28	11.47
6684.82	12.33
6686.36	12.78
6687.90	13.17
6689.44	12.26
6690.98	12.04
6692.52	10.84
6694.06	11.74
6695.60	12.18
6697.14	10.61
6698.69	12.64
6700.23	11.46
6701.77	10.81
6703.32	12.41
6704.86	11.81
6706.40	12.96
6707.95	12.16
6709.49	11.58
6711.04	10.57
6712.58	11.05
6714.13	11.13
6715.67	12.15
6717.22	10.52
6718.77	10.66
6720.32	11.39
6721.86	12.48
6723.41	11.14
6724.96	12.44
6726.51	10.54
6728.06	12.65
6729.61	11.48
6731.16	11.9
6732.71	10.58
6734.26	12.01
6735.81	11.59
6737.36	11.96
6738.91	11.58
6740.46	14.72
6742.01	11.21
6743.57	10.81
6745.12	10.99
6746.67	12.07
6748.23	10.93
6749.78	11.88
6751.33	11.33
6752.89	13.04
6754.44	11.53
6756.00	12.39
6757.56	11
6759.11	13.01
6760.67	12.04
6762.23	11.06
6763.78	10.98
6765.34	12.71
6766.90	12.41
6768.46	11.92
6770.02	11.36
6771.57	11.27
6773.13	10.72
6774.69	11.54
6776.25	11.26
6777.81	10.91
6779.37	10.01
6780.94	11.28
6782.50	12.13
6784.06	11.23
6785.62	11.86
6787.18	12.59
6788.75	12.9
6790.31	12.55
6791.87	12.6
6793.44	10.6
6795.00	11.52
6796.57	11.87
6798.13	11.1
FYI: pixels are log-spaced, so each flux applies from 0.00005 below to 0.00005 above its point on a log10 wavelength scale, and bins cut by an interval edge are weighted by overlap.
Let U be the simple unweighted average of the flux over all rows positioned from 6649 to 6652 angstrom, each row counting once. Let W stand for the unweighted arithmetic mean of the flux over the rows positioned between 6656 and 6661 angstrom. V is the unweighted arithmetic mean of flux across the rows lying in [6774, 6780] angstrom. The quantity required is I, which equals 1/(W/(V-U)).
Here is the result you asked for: -0.029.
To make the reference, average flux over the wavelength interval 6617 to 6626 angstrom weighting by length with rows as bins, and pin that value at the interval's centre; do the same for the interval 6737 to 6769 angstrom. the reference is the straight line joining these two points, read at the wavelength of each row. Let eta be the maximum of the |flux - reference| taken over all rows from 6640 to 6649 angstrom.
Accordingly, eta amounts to 1.4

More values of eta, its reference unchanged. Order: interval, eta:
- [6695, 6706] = 1.1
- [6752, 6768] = 1.2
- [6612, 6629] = 1.4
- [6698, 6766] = 2.9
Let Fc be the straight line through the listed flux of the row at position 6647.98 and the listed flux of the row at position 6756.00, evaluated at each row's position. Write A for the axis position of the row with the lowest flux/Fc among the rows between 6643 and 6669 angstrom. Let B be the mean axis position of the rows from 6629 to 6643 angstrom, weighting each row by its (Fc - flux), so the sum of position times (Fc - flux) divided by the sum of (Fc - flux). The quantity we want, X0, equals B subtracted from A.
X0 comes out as 19.9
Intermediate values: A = 6652.57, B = 6632.6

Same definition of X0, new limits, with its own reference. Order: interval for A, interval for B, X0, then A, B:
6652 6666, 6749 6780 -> -116.7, 6652.57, 6769.3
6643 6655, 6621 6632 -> 24.5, 6652.57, 6628.1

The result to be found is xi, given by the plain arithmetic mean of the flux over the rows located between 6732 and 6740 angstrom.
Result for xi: 11.5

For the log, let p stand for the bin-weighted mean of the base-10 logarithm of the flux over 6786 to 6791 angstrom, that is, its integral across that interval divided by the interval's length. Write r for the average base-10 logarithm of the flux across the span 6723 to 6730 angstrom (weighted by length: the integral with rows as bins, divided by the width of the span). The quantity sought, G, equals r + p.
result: 2.17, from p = 1.10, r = 1.07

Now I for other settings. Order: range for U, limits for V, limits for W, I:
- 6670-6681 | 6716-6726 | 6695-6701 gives 0.051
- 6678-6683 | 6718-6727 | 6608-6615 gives -0.084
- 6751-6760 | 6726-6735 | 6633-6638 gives -0.047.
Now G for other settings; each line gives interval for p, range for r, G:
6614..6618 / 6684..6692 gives 2.16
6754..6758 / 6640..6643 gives 2.14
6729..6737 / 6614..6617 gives 2.14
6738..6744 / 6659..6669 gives 2.16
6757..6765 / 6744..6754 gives 2.13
